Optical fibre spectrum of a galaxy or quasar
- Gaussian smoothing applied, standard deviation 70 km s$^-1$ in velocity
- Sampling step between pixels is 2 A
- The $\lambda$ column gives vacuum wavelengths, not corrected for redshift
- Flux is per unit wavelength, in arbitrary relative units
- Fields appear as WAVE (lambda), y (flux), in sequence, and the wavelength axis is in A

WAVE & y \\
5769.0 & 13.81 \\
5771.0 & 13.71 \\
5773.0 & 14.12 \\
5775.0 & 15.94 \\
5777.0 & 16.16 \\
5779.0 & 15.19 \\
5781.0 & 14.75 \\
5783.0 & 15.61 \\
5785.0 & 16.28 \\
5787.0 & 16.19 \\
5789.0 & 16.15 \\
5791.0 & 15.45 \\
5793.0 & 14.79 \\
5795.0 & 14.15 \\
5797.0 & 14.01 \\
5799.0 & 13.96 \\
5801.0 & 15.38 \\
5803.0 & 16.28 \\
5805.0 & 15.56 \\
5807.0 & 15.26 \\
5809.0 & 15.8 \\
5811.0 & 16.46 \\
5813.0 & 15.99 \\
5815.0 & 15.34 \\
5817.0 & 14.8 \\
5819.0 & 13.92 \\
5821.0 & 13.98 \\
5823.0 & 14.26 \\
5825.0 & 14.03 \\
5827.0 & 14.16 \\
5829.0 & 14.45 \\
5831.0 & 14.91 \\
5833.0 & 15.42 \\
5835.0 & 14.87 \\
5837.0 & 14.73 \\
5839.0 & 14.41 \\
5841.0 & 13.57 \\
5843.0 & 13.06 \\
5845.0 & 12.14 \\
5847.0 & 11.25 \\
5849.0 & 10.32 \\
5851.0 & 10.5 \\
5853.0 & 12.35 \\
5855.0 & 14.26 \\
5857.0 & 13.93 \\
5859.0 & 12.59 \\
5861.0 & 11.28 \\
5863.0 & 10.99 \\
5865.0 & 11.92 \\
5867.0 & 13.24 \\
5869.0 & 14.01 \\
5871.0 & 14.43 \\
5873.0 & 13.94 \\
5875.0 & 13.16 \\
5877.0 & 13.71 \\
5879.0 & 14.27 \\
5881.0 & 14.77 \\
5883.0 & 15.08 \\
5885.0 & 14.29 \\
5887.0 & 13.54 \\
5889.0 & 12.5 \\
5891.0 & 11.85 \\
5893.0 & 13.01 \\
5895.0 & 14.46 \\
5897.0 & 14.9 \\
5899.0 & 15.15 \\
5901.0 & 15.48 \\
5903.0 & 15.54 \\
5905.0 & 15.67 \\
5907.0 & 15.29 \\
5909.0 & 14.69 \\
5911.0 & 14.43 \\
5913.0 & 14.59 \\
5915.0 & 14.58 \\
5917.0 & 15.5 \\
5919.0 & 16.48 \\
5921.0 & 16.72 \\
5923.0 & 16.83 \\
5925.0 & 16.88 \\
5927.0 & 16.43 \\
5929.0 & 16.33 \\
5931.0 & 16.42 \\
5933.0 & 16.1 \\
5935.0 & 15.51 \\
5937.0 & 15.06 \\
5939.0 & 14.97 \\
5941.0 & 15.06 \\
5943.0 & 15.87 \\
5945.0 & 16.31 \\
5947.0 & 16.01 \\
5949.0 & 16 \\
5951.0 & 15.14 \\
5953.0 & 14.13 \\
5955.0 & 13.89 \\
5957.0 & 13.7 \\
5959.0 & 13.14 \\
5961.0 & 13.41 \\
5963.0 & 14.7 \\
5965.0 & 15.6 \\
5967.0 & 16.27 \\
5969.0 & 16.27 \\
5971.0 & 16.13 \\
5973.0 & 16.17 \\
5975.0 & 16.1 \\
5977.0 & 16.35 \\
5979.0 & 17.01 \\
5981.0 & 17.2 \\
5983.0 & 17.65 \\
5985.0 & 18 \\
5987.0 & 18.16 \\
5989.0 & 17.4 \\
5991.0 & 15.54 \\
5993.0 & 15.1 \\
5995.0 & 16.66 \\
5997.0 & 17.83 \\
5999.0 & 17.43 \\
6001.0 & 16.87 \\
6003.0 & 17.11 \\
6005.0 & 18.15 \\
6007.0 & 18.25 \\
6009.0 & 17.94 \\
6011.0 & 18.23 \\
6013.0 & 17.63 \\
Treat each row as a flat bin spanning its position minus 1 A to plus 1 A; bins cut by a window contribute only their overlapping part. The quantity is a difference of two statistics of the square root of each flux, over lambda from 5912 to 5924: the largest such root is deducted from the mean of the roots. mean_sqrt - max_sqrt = -0.13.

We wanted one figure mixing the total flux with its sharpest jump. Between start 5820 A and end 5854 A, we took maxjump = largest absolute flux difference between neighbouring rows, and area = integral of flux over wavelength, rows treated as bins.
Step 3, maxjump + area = 459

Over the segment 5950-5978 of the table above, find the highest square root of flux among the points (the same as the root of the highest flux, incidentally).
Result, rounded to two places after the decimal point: 4.04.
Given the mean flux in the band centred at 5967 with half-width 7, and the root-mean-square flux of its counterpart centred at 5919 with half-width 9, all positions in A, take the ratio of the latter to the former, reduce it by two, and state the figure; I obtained -0.98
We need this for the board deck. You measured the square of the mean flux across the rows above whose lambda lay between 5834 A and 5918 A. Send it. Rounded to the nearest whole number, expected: 187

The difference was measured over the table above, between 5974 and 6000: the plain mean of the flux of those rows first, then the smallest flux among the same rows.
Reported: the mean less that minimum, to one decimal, 1.9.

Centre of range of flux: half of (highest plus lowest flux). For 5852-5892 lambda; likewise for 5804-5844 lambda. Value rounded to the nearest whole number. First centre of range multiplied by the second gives 192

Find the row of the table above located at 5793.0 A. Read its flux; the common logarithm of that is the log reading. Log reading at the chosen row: 1.17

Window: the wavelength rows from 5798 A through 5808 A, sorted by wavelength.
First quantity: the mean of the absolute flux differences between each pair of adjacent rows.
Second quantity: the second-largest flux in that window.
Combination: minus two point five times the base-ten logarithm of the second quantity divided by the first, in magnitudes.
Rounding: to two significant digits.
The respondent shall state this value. -3.2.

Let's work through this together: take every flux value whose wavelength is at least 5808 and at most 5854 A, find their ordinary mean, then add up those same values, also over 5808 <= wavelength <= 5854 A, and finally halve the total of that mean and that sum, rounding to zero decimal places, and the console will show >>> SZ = 167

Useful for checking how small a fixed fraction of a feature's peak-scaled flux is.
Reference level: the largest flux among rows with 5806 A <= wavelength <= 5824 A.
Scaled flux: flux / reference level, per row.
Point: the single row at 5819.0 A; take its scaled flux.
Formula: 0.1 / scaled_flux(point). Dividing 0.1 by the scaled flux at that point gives 0.118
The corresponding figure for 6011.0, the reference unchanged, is 0.090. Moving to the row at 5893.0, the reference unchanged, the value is 0.127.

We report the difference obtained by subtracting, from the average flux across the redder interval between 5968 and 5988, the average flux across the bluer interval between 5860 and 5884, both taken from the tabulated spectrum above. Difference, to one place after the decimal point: 3.5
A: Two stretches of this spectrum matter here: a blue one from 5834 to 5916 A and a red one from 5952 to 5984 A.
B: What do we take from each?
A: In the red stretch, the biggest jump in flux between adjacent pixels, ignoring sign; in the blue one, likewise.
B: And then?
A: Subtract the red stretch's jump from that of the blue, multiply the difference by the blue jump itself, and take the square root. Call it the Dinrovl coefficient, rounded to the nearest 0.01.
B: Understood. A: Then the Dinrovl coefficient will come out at 1.09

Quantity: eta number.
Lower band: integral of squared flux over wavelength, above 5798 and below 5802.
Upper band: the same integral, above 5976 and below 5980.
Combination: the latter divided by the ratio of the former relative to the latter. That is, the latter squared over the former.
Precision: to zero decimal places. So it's 1437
